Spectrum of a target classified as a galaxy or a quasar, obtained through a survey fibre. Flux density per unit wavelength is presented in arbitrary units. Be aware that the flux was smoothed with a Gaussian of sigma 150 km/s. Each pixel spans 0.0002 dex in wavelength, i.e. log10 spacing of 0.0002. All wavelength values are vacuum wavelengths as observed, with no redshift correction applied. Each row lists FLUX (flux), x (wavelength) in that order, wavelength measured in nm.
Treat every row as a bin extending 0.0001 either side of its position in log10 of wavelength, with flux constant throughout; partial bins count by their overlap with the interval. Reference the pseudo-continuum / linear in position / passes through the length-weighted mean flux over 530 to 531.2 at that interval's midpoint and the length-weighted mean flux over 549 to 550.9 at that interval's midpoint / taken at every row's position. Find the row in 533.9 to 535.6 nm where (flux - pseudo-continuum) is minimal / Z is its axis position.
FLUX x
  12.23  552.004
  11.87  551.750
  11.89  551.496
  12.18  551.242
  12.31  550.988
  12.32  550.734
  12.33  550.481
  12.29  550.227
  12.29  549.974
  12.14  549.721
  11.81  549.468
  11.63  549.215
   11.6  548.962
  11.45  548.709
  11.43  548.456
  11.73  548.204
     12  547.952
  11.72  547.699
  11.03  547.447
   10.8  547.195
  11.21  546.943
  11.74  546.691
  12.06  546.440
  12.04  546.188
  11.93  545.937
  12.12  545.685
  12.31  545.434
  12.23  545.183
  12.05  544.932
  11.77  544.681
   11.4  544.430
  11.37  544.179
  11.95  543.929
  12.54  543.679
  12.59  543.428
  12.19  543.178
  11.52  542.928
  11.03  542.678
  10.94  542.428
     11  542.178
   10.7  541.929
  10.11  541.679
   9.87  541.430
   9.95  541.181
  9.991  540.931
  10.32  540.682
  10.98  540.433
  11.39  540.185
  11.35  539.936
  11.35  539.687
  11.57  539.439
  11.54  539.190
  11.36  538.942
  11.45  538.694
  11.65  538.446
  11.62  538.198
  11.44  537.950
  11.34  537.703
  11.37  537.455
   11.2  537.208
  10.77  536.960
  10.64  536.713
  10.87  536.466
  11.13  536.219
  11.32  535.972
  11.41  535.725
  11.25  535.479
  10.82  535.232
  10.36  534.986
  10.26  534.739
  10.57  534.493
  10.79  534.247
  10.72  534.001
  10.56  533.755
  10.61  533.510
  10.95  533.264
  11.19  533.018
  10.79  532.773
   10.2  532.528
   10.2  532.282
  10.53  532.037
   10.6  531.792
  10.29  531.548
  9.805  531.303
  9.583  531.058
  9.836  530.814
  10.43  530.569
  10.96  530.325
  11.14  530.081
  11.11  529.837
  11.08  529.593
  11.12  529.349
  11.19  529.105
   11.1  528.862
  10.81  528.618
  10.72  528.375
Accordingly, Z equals 534.739 nm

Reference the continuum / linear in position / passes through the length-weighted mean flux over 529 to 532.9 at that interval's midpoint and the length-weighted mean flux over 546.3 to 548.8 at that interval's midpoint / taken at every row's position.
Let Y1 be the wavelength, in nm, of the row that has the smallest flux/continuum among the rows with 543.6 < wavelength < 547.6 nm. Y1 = 547.195 nm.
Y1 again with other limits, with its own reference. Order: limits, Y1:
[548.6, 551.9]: 548.709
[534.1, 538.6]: 534.739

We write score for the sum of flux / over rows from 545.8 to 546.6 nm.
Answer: 36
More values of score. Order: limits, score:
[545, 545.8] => 37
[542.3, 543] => 33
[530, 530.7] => 33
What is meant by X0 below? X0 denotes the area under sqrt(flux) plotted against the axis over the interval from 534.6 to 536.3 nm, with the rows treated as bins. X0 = 5.6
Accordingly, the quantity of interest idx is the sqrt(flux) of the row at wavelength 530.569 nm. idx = 3.23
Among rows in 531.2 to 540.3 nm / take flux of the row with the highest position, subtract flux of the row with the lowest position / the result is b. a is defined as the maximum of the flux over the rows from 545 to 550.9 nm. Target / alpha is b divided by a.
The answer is 0.13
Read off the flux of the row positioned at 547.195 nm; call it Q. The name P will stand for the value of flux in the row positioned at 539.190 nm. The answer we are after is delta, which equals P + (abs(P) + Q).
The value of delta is 33.9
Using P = 11.54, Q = 10.8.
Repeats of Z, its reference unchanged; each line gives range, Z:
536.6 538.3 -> 536.713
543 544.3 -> 544.179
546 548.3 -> 547.195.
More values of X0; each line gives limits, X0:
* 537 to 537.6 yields 2.0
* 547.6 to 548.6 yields 3.4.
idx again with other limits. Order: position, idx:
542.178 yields 3.32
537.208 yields 3.35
